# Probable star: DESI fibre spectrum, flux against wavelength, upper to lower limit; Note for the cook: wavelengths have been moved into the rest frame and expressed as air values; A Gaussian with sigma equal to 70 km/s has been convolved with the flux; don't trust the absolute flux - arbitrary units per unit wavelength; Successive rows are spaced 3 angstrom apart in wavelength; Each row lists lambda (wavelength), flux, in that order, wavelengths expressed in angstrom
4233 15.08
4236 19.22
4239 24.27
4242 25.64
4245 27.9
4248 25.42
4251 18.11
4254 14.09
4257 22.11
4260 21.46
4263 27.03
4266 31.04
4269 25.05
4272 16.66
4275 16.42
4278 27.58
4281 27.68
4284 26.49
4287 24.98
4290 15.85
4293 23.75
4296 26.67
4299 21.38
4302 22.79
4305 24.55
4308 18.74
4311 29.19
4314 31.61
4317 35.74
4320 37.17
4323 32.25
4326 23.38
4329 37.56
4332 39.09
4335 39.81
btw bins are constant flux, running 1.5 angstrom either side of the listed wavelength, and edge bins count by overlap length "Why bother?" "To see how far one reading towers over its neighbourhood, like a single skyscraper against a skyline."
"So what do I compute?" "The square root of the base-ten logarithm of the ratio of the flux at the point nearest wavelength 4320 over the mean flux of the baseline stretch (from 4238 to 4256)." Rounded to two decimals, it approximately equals 0.47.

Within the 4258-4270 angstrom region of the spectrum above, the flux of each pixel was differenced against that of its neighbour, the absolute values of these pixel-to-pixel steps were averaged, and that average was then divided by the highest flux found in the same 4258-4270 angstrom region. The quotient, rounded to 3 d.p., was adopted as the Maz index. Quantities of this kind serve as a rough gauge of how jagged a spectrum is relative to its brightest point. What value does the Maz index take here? 0.167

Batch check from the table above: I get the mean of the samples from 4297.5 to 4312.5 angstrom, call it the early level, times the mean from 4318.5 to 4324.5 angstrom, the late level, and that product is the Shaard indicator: 810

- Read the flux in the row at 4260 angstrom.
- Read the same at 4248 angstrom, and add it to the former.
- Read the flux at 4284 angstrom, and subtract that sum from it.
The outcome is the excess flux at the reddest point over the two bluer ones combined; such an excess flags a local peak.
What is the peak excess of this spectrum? -20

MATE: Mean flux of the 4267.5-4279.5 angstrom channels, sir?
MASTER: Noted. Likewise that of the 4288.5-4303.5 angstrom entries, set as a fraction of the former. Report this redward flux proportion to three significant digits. 1.03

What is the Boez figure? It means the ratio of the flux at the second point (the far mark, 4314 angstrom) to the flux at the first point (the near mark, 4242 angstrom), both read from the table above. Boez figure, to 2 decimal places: 1.23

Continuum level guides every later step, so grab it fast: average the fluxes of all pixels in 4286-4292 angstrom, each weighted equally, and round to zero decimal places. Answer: 20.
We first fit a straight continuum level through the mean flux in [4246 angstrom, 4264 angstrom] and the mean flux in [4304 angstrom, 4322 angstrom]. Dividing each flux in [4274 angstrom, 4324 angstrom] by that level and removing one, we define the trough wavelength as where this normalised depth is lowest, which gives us 4290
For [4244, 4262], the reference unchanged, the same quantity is 4254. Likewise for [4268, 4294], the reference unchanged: 4290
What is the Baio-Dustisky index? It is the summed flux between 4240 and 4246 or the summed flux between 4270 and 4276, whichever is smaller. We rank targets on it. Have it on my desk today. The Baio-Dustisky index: 33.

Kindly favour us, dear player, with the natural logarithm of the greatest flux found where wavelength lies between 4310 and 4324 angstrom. 3.62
